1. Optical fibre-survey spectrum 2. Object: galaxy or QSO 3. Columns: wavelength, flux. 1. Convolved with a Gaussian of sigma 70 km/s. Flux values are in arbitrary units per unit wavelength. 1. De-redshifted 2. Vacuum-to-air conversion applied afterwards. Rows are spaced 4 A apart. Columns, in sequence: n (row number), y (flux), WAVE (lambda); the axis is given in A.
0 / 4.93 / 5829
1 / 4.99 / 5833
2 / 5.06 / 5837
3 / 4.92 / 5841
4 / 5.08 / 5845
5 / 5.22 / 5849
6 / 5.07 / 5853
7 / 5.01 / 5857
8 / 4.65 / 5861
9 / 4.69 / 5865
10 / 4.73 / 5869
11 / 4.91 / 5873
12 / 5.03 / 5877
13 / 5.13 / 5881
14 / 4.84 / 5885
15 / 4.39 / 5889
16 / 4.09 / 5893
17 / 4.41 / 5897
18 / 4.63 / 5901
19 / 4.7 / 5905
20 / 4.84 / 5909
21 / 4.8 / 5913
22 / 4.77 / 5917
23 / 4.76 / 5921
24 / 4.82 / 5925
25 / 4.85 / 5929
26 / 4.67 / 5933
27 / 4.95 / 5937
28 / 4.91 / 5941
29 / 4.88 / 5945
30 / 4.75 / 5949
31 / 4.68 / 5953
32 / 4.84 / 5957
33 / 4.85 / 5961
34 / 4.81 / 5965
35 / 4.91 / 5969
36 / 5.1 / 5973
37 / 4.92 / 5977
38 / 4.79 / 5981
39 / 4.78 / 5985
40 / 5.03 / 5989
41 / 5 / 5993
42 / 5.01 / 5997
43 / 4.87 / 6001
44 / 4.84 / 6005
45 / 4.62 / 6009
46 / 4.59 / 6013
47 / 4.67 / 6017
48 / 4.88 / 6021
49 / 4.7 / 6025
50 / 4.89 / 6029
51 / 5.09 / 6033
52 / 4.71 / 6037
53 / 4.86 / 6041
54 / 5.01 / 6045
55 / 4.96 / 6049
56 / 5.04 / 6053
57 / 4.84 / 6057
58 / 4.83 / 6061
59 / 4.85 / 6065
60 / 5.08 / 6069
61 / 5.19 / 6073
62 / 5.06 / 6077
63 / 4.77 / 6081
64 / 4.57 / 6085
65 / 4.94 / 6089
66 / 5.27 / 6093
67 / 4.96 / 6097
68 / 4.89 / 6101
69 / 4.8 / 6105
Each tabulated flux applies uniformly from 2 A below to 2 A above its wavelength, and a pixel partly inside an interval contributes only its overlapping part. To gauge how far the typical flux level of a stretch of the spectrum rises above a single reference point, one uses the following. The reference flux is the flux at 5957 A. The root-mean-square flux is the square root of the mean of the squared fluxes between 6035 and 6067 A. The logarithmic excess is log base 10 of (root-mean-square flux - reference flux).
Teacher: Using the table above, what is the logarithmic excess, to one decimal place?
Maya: -1.3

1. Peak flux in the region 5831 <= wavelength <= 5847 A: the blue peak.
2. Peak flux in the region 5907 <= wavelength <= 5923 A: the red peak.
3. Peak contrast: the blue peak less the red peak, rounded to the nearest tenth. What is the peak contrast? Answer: 0.2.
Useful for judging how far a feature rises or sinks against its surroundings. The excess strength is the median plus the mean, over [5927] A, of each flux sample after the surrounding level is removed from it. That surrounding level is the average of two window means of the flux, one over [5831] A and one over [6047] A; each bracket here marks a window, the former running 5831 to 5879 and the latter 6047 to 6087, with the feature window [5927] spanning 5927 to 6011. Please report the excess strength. -0.16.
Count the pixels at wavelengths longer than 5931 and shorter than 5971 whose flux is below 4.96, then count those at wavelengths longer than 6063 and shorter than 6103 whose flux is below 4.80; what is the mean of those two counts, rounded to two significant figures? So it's 6.0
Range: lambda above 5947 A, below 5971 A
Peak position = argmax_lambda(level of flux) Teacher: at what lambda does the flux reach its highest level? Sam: 5969 A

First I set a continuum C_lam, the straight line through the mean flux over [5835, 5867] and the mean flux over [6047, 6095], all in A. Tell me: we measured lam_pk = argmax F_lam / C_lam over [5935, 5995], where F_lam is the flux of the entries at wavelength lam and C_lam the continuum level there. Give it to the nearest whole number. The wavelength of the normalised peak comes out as 5973 A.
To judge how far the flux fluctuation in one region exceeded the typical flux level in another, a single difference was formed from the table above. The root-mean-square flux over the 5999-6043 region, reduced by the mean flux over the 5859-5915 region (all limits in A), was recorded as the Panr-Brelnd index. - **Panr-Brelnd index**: 0.09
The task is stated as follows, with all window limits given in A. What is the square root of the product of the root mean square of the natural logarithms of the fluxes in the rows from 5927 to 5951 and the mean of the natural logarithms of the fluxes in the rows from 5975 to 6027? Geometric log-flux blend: 1.57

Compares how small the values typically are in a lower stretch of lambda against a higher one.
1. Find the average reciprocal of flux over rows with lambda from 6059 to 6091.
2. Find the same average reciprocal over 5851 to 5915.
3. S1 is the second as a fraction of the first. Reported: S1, 1.04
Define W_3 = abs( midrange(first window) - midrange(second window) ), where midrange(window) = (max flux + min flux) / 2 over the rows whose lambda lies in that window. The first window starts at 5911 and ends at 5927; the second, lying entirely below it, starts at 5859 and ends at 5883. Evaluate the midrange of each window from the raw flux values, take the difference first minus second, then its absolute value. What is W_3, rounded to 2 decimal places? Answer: 0.10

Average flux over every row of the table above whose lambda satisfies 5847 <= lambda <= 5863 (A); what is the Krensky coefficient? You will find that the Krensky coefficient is 4.99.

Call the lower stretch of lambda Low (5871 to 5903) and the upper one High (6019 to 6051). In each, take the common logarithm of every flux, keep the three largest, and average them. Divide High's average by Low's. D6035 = 1.000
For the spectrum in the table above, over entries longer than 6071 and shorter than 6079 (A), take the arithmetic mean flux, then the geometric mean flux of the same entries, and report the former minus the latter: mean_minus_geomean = 0.0004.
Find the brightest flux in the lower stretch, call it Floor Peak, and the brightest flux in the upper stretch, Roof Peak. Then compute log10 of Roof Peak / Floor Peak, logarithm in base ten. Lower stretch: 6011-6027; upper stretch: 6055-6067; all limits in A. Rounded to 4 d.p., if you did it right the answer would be -0.0027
